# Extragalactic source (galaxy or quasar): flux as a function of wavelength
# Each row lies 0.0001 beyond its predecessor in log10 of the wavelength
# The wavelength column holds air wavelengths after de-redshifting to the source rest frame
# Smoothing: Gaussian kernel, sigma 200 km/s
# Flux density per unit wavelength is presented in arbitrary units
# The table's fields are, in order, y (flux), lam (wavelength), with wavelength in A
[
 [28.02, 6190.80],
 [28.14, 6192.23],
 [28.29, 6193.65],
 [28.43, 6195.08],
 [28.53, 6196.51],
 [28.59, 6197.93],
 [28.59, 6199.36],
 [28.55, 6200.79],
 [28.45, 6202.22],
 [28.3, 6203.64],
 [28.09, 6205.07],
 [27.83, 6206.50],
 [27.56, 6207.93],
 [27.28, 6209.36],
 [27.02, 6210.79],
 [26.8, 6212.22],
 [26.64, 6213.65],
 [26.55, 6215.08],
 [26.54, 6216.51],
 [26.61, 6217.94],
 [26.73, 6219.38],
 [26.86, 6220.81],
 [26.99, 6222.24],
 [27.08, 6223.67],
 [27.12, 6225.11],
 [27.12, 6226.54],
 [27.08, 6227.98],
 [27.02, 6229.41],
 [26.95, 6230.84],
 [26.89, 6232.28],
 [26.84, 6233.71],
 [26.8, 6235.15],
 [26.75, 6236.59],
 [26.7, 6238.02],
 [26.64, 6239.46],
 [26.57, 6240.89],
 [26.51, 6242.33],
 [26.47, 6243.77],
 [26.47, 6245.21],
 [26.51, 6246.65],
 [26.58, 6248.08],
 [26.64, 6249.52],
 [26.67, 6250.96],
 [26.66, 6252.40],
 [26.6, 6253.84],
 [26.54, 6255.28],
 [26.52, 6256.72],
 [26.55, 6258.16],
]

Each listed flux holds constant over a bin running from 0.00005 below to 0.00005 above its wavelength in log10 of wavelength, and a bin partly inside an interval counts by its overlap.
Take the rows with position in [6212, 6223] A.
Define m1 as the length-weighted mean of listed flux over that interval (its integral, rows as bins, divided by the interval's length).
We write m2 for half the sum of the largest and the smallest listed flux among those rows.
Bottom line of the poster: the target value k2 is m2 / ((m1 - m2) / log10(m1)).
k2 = -892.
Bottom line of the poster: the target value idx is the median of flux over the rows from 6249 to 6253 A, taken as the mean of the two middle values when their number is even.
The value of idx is 26.66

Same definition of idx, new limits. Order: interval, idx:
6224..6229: 27.12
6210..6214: 26.80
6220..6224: 26.99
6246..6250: 26.58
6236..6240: 26.70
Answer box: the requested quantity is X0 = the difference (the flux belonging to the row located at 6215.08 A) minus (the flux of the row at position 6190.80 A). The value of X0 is -1.5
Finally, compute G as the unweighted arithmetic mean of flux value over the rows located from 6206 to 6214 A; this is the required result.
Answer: 27.2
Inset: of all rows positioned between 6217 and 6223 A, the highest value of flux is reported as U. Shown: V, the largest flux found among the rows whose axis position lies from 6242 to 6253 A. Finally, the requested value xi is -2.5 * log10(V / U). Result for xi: 0.01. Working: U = 26.99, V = 26.67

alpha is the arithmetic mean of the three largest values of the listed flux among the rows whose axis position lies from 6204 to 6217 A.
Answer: 27.8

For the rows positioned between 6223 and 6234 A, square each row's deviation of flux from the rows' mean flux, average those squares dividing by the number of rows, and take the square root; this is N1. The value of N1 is 0.10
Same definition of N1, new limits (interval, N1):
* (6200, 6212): 0.52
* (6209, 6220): 0.24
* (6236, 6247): 0.10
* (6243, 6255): 0.08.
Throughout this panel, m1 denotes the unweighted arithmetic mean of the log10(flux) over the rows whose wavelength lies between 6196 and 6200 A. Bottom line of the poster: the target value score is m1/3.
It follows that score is 0.4853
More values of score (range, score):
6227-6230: 0.4774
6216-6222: 0.4754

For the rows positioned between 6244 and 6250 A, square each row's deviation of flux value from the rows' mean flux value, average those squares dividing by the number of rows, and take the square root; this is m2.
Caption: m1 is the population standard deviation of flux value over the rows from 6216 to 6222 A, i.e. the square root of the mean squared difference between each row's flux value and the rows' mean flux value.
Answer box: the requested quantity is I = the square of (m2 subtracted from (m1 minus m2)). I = 0.000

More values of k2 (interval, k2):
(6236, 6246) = -1532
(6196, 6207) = 230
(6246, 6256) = 1382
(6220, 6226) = 938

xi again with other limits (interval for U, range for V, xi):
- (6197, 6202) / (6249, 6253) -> 0.08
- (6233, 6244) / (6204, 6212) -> -0.05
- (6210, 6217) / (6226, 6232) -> 0.00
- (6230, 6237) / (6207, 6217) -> -0.02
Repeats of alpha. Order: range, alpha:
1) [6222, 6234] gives 27.1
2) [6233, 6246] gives 26.8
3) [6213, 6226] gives 27.1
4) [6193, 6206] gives 28.6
